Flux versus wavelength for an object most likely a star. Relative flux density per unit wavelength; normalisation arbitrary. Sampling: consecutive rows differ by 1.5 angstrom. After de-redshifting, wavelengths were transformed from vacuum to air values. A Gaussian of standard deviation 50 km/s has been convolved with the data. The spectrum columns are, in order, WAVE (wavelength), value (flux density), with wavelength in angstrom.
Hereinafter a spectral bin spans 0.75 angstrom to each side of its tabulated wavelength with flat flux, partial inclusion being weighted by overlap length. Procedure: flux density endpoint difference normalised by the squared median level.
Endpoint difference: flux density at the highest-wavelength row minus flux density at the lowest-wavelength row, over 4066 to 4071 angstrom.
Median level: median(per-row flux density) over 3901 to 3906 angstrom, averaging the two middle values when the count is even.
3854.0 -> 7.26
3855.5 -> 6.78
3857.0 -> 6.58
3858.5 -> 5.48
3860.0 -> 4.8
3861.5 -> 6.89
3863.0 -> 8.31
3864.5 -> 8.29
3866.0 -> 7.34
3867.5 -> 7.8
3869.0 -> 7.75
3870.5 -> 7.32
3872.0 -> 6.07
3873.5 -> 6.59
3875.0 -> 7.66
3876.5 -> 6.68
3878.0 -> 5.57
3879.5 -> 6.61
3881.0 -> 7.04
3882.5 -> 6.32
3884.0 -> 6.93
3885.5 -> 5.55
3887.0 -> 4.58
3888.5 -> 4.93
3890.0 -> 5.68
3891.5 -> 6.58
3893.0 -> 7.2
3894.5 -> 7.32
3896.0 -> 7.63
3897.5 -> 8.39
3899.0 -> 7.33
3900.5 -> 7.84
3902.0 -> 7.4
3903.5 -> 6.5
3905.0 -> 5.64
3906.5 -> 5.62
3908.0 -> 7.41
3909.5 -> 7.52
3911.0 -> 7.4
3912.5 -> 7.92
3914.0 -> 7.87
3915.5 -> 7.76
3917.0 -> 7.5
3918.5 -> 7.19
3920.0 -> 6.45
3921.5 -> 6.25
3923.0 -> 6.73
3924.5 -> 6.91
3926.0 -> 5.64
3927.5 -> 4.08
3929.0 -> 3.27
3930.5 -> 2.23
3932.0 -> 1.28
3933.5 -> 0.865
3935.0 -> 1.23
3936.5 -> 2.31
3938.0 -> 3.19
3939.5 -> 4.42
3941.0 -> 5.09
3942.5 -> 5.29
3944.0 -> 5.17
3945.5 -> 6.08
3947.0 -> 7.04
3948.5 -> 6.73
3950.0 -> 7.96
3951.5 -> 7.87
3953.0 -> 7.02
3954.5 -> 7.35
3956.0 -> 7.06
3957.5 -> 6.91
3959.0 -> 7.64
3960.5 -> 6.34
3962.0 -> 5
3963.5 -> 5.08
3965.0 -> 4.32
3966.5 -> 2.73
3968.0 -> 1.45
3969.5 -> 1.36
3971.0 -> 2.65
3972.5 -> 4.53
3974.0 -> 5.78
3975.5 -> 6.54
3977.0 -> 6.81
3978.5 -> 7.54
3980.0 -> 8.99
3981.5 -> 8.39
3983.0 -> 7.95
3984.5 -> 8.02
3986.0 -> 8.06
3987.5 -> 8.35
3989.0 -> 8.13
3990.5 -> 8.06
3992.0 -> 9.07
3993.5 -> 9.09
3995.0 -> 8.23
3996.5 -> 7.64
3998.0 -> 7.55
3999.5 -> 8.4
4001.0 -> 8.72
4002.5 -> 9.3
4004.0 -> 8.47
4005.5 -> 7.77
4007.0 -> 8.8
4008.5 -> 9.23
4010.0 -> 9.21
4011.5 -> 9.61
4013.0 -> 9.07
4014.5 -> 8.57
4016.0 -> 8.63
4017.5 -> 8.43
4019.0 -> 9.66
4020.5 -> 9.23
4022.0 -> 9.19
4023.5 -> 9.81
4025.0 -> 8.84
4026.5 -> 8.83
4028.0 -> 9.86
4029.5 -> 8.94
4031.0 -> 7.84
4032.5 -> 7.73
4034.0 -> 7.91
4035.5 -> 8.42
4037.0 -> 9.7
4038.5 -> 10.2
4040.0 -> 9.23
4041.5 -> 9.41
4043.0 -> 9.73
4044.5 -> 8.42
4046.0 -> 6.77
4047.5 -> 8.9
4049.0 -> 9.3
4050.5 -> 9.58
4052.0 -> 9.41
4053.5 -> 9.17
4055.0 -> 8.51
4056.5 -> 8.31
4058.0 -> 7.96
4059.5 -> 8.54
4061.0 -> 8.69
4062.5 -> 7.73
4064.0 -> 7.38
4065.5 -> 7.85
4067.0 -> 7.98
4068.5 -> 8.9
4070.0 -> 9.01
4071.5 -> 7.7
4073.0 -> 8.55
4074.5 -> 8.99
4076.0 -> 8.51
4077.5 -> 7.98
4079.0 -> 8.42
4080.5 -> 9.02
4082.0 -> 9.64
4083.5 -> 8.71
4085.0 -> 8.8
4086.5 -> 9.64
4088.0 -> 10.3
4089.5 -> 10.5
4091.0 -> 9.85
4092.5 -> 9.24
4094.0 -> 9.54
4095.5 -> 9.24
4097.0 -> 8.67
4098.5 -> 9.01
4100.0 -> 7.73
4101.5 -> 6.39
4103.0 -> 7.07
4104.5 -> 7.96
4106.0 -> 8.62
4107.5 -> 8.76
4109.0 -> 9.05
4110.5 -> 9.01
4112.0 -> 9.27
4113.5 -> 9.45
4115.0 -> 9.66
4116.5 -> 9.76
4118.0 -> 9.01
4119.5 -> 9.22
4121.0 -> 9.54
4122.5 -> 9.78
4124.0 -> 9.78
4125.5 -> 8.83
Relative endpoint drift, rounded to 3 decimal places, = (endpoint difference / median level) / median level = 0.024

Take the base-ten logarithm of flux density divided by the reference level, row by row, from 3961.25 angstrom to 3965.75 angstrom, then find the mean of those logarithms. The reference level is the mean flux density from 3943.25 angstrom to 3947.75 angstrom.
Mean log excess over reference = -0.10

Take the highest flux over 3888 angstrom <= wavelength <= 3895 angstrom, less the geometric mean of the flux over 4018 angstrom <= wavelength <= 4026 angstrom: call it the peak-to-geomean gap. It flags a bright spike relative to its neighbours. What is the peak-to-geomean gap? -2.0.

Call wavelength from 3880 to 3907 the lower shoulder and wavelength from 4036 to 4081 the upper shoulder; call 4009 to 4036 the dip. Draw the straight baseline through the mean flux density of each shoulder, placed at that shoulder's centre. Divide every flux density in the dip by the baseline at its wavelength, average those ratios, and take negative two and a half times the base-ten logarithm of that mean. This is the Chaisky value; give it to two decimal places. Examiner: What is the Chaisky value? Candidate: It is -0.09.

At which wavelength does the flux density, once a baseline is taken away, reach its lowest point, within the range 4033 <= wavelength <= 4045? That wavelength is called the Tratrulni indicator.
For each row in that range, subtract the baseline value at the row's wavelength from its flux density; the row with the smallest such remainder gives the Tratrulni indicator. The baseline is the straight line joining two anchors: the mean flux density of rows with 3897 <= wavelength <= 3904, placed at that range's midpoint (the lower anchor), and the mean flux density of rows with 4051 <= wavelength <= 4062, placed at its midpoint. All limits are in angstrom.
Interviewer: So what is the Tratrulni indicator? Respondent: 4034.0 angstrom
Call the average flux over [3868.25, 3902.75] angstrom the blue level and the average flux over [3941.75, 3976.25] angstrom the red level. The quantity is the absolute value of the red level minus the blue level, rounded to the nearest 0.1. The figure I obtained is 1.2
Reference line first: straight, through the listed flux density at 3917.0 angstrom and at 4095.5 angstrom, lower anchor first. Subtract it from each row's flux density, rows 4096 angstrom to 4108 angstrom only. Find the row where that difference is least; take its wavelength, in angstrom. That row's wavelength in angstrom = 4101.5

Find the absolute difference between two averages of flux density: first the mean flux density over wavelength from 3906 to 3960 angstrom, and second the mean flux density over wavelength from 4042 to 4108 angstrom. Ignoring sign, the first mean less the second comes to 2.9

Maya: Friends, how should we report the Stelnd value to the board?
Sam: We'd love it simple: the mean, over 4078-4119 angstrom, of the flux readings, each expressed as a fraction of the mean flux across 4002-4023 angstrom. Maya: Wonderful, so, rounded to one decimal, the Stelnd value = 1.0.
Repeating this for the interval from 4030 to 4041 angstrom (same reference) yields 1.0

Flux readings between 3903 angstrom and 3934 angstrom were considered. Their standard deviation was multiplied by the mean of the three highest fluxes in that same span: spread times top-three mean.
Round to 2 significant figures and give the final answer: 17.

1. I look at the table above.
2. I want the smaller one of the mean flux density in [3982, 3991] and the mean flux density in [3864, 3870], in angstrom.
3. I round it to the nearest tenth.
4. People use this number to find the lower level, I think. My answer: 7.8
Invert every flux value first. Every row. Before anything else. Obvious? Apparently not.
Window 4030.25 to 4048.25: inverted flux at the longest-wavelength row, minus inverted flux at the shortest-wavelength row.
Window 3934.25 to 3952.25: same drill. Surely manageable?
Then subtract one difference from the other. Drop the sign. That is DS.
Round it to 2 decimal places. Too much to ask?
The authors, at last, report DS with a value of 0.67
